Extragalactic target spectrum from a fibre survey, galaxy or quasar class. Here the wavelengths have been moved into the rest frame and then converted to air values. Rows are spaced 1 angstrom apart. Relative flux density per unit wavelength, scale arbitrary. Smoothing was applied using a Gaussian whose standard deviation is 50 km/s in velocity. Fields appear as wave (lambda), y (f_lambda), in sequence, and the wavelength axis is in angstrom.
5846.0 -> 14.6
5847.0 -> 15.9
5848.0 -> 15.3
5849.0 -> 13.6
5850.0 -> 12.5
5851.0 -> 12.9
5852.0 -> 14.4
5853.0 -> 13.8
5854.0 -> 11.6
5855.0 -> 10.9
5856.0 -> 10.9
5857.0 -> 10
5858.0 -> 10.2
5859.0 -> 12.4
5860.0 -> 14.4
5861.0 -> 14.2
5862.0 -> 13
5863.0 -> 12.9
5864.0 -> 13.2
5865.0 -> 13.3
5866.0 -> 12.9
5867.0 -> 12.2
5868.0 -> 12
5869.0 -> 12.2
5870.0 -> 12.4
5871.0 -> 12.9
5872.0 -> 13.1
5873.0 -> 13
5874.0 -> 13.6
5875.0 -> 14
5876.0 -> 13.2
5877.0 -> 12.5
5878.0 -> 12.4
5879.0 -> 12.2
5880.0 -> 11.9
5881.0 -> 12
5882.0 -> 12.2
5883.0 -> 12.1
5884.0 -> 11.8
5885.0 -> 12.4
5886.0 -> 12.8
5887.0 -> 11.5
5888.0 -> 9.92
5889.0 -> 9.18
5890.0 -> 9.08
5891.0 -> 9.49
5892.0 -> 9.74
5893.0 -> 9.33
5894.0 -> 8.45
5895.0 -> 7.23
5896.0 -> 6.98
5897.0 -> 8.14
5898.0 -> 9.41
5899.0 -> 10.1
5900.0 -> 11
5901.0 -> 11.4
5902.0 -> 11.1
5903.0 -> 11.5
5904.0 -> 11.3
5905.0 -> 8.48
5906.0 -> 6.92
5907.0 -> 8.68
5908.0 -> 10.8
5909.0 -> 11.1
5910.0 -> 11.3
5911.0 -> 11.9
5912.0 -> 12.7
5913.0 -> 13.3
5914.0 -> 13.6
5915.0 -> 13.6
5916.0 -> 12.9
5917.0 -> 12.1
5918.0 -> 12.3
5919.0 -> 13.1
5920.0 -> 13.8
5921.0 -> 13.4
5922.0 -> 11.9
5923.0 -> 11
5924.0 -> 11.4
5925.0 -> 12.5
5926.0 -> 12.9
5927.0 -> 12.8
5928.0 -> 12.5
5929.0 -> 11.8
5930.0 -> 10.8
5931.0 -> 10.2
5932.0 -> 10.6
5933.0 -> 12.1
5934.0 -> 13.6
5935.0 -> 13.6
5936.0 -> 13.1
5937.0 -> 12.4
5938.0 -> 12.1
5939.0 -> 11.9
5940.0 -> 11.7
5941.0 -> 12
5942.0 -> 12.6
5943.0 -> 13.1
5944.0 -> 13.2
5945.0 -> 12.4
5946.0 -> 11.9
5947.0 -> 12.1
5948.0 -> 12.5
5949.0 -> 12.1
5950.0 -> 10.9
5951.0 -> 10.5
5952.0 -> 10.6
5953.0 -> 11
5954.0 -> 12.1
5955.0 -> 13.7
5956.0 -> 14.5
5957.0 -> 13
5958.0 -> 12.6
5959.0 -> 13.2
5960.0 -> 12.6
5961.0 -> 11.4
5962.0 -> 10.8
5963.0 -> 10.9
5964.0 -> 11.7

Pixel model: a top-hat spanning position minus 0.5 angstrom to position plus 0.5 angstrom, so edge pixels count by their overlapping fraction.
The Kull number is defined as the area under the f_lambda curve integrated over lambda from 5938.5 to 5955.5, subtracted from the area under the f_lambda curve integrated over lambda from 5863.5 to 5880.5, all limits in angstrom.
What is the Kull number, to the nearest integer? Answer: 13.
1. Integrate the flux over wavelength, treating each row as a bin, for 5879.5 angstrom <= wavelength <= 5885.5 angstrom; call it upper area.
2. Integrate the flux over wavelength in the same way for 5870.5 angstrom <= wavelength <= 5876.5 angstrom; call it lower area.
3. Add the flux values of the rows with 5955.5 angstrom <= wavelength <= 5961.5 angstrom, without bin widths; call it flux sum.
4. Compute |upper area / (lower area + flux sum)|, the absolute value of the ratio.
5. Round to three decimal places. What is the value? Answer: 0.461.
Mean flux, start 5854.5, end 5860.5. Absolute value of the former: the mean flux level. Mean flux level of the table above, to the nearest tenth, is 11.5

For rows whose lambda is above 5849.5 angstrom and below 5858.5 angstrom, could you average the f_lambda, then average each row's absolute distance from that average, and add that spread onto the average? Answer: 13.23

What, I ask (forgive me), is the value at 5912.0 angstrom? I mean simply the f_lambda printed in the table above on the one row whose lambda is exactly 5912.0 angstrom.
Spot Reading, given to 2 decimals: 12.70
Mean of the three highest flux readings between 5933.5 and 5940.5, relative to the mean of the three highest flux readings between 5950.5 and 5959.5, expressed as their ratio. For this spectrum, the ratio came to 0.97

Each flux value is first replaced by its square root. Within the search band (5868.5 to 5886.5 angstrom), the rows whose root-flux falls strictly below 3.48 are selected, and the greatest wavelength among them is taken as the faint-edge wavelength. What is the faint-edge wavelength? 5884.0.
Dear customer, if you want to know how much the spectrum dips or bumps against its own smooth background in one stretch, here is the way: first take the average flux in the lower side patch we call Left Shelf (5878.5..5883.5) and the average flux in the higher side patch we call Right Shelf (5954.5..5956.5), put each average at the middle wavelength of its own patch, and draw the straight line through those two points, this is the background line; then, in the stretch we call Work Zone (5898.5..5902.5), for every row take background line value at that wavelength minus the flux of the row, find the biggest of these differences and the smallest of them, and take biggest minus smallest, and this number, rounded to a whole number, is 1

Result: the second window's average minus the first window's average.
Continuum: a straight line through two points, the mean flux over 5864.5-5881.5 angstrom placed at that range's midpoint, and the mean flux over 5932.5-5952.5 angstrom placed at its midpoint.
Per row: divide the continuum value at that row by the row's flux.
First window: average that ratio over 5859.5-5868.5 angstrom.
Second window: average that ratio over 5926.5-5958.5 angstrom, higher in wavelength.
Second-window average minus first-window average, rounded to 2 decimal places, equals 0.03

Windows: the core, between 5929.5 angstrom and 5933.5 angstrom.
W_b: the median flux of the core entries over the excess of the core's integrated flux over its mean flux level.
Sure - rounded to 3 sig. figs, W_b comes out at 0.326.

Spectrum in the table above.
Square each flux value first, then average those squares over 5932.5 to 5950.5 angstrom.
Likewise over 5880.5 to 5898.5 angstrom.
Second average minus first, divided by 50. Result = -1.0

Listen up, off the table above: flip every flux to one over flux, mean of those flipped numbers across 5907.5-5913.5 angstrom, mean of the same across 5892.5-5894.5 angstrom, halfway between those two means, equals 0.099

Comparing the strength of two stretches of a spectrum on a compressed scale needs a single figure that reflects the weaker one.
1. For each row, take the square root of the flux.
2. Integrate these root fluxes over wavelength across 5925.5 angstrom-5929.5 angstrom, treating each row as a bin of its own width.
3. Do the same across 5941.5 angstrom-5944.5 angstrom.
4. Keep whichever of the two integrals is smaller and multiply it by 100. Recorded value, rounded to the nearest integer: 1080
